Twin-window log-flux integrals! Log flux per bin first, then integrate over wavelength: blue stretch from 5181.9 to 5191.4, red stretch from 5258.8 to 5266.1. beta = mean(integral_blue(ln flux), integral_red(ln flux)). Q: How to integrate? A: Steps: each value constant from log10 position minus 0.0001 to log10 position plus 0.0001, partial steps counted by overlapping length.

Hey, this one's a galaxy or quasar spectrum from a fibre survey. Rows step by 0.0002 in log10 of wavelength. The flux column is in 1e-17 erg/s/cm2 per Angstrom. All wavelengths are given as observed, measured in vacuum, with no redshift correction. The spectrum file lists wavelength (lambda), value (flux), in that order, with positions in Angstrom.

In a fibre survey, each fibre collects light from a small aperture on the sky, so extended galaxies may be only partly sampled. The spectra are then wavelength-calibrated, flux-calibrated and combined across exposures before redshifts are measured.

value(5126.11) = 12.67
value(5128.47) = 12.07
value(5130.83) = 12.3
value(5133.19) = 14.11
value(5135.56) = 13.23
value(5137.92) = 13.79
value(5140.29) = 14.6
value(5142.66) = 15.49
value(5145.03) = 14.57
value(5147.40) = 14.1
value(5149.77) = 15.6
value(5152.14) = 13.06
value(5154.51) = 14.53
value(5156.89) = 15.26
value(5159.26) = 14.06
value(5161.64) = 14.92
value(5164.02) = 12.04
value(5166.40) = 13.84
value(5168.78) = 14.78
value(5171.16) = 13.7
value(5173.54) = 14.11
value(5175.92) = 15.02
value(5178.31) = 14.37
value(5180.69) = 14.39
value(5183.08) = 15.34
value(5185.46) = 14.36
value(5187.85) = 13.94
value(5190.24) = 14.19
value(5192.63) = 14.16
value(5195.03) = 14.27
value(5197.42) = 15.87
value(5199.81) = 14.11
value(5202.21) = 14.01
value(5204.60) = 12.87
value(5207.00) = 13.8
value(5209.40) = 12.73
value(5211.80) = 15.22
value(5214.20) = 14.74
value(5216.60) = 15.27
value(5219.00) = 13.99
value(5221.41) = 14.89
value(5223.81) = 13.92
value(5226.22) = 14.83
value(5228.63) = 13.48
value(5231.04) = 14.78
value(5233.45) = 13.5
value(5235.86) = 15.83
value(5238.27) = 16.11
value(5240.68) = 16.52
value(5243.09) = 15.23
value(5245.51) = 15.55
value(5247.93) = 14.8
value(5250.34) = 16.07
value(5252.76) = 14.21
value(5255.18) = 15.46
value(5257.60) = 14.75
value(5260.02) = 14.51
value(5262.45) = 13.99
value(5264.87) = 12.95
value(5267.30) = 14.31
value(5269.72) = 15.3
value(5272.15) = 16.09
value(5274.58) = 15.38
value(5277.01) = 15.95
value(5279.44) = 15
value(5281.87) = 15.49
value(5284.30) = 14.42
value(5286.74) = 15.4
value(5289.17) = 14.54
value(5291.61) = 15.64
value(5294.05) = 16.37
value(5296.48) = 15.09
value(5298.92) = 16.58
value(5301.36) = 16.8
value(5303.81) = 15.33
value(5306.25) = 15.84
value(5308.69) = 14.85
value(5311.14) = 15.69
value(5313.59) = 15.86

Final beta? 22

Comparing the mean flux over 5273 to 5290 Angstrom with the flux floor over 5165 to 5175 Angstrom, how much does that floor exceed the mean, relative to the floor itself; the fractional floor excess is -0.11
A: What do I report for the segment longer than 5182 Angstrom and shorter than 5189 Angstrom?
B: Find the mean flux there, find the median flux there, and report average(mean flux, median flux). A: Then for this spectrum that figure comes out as 14.5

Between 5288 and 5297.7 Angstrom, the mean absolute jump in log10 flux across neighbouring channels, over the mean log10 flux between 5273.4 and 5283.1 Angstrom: 0.0243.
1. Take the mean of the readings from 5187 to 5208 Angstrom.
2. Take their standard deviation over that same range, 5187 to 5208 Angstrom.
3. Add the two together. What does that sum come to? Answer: 14.9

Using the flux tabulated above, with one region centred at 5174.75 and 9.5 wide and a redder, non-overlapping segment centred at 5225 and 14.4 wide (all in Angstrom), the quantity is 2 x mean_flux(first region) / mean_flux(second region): 2.00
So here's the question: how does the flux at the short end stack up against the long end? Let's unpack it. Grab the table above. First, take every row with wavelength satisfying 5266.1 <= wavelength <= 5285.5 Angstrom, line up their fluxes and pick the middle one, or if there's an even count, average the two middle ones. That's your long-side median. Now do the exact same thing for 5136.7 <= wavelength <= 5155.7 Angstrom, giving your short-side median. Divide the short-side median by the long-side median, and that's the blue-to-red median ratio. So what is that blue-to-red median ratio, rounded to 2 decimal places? 0.95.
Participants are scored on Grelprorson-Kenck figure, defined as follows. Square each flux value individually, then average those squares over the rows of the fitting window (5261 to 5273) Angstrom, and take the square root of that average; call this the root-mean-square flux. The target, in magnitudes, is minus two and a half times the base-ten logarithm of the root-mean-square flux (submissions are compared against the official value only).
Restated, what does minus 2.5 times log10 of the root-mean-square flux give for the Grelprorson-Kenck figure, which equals -2.91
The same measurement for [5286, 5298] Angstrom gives -2.97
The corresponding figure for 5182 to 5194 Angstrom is -2.90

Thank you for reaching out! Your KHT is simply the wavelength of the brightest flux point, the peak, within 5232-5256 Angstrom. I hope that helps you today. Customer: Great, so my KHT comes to 5240.68 Angstrom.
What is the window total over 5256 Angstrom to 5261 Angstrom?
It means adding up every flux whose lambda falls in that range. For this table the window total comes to 29.3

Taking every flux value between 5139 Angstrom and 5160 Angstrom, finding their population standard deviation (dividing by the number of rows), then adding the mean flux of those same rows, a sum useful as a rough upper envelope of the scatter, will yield 15.3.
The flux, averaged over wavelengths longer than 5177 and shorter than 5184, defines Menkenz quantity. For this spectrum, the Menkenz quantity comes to 14.7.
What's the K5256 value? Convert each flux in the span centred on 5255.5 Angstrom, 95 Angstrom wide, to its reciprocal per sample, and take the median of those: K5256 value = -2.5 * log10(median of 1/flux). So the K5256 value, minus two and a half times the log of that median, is 2.95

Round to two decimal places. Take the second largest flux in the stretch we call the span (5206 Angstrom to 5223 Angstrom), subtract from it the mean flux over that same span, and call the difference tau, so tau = 0.84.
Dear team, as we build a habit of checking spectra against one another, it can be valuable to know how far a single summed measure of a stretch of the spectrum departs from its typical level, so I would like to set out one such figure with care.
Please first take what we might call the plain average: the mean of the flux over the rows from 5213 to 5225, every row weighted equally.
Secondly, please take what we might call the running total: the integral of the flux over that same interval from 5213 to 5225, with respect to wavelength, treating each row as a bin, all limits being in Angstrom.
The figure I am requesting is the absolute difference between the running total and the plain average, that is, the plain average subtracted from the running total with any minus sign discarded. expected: 160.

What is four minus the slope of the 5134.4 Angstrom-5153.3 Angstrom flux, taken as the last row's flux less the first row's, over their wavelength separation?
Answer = 4.01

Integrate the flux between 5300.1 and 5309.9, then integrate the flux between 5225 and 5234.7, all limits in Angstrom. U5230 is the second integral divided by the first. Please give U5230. 0.89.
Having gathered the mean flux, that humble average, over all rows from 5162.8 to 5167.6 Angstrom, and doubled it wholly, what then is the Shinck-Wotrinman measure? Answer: 25.9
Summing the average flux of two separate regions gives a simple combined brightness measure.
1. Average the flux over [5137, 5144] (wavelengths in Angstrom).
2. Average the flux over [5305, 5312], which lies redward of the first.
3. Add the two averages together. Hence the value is 30.1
